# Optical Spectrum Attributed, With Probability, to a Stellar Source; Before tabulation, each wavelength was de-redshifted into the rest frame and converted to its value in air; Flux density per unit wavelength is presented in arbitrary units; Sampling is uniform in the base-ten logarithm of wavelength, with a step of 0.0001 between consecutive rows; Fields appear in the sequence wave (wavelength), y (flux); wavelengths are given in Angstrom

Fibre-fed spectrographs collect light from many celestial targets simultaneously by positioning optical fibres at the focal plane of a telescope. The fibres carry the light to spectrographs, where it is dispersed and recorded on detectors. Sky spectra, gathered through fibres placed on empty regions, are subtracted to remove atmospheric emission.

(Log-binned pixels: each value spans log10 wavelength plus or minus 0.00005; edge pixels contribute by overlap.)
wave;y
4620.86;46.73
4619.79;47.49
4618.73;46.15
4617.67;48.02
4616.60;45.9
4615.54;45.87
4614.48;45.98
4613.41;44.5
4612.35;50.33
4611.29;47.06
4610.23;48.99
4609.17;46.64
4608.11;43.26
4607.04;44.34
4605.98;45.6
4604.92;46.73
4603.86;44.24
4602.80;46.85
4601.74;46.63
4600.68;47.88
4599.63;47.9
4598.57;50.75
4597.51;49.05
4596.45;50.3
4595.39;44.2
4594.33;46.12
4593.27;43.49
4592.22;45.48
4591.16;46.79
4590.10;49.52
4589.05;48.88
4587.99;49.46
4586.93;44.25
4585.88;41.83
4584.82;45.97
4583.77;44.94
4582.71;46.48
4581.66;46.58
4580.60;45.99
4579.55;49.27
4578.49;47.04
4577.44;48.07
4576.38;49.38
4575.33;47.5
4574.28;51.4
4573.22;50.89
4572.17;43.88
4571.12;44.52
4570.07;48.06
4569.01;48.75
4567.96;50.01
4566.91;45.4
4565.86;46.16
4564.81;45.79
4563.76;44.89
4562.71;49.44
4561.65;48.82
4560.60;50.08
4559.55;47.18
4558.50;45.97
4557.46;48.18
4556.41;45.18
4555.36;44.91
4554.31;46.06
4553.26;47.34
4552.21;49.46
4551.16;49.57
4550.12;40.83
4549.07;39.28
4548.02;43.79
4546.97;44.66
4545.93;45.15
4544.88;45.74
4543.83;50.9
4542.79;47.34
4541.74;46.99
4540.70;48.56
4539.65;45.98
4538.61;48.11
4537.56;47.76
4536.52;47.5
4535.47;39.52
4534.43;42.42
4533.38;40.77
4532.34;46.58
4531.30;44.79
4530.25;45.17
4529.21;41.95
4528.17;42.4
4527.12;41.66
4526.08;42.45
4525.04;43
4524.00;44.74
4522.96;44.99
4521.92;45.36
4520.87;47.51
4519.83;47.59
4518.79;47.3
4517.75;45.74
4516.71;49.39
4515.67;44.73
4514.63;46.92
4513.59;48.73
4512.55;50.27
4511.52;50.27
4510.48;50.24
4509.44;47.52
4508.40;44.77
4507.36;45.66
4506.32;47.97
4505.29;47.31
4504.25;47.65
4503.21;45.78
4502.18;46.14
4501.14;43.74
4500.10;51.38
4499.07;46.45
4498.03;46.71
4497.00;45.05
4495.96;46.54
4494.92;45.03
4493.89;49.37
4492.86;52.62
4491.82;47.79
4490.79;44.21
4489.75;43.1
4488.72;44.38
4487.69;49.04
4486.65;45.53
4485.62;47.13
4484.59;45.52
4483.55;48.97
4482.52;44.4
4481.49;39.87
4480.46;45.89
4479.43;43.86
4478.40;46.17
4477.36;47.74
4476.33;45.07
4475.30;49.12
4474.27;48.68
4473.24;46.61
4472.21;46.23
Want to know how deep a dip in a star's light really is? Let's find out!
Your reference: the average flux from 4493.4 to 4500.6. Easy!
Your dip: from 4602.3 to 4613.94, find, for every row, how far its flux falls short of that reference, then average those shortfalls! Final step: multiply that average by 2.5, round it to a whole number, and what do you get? 2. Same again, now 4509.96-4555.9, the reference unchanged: 4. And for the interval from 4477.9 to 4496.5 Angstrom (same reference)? 3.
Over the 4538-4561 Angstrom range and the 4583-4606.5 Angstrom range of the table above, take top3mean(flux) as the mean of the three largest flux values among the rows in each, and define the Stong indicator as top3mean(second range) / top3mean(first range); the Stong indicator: 1.00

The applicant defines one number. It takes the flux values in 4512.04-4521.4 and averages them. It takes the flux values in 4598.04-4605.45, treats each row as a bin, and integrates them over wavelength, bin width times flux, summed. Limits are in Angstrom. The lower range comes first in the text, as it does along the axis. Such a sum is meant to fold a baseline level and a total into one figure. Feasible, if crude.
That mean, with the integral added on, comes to 398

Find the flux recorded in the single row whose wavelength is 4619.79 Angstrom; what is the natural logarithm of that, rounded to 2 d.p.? 3.86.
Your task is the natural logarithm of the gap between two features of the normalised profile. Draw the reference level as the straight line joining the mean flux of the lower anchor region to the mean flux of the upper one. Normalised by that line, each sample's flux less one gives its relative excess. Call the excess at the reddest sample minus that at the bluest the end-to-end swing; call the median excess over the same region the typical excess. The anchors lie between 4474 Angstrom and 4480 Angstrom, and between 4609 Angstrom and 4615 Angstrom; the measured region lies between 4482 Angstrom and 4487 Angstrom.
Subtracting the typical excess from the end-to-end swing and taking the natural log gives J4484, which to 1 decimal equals -3.0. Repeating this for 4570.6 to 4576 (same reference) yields -2.9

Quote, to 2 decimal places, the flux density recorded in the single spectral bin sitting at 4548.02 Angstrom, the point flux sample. 43.79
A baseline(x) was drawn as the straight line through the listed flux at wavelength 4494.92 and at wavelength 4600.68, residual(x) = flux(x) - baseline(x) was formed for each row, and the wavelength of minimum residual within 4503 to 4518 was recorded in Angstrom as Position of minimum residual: 4515.67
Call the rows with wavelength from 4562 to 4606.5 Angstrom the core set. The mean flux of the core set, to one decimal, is 47.1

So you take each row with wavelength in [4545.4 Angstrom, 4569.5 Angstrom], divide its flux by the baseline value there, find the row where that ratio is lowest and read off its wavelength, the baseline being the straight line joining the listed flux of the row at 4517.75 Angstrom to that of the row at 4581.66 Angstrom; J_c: 4549.07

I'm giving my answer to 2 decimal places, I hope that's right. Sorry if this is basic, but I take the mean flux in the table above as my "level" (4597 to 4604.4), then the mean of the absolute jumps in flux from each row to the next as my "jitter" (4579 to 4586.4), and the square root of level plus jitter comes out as 7.03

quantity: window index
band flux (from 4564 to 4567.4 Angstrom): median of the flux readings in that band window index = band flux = 45.8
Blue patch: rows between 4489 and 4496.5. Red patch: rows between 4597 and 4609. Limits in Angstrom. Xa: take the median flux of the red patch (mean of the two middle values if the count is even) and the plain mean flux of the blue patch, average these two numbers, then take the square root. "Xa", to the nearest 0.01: 6.84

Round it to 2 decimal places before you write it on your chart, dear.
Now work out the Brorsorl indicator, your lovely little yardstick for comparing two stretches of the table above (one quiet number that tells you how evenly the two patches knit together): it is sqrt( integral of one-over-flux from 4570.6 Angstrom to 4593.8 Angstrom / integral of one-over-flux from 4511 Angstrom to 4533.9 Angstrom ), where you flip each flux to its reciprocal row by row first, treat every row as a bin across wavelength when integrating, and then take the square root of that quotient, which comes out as 0.99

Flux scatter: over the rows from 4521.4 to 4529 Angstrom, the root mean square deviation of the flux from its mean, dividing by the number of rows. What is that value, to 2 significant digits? 1.4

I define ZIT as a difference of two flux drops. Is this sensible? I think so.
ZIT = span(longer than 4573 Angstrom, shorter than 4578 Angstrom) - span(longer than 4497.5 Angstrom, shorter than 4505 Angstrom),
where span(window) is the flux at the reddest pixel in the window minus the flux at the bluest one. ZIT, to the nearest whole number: -4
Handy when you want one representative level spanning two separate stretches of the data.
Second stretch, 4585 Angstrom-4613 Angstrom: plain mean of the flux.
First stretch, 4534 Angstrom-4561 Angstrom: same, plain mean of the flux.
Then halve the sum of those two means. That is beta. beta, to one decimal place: 46.4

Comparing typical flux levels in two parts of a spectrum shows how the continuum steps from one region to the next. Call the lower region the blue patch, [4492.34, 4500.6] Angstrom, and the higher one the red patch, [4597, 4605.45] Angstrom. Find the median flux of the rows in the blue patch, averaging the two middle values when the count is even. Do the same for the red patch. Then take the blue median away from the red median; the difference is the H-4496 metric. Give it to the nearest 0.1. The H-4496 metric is 0.7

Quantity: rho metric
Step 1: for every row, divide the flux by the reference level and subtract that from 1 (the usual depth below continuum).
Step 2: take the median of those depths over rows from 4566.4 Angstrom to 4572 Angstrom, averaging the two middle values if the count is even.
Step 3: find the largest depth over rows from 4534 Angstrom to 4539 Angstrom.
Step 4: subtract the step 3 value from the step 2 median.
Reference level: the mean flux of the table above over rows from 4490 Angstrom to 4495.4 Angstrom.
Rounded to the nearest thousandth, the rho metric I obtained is -0.179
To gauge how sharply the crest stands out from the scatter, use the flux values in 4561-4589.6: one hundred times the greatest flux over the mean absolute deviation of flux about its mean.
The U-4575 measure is 2600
